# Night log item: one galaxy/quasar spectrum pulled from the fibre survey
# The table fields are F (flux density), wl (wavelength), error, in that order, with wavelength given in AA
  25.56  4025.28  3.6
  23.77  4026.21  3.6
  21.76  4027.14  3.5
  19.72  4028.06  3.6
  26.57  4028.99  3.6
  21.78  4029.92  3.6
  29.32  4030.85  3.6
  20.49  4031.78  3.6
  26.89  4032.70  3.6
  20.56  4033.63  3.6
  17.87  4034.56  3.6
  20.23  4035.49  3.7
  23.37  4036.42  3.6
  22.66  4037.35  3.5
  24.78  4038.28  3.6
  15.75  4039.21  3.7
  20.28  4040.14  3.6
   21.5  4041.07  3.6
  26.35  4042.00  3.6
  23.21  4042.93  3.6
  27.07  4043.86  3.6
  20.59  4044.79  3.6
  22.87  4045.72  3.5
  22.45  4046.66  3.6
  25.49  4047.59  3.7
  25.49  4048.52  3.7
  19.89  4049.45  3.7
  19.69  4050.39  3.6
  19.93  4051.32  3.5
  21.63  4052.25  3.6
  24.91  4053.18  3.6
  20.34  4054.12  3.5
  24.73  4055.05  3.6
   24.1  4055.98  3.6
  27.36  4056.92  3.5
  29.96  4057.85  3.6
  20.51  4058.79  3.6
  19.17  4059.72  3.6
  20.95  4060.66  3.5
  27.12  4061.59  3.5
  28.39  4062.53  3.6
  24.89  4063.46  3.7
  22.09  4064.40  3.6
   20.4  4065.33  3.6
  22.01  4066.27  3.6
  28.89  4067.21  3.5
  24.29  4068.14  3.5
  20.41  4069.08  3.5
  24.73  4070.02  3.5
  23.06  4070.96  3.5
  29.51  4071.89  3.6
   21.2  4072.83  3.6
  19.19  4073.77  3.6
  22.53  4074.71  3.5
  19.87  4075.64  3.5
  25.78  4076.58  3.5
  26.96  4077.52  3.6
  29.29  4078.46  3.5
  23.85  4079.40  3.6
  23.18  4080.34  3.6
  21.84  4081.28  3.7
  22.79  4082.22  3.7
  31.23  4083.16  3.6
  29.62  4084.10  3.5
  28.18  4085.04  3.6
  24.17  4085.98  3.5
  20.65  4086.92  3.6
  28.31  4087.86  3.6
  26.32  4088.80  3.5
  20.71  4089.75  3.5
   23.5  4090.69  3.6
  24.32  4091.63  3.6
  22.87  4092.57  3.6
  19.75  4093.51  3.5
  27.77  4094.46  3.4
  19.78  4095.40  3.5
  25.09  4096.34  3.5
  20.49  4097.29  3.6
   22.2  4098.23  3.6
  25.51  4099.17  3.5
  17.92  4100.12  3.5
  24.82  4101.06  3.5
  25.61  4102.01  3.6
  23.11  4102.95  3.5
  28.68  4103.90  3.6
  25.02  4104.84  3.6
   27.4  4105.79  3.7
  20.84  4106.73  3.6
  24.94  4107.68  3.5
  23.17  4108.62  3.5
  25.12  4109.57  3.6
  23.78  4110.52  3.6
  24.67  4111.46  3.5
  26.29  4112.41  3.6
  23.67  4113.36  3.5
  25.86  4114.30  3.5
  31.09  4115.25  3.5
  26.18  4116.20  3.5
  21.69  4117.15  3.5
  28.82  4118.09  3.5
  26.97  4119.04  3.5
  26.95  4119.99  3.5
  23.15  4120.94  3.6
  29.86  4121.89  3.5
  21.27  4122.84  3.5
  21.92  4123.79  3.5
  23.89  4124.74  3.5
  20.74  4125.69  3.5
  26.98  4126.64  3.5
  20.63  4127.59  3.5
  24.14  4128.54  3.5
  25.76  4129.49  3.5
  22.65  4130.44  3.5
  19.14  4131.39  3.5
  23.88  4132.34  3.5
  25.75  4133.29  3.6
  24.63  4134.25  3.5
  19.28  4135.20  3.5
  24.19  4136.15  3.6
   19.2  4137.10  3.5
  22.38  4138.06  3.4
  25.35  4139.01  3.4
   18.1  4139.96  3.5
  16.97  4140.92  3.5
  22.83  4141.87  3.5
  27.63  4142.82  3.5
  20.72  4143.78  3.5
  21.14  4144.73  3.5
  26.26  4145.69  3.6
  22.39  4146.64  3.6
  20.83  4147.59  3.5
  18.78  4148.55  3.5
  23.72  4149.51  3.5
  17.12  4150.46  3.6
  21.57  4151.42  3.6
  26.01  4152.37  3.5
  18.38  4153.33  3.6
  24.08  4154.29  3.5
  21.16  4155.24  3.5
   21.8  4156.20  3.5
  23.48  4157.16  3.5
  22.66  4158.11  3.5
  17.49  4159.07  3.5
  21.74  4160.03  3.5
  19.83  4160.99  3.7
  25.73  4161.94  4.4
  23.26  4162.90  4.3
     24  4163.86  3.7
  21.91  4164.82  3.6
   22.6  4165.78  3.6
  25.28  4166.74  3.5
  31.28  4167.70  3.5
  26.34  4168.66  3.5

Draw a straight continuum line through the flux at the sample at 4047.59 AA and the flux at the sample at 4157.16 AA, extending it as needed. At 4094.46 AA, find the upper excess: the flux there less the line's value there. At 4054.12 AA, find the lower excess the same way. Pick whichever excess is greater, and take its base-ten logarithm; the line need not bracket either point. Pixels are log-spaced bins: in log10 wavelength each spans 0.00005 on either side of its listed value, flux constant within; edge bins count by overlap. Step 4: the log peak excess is 0.5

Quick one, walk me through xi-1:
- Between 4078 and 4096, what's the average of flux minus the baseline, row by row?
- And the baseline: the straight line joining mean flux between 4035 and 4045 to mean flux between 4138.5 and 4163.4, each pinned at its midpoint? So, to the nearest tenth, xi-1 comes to 2.5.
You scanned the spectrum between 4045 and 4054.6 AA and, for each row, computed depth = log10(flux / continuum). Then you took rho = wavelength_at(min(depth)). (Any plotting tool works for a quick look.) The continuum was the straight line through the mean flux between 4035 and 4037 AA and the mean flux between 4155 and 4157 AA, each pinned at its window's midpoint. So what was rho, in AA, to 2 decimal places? 4050.39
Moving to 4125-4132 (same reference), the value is 4131.39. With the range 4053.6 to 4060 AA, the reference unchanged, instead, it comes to 4059.72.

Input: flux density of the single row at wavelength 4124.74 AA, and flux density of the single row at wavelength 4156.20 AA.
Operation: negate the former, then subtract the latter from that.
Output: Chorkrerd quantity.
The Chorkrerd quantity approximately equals -46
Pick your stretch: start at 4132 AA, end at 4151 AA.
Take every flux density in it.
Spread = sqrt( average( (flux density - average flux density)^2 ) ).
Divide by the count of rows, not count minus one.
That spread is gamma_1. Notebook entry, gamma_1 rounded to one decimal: 3.1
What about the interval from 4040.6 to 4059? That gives 2.9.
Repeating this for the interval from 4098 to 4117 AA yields 2.7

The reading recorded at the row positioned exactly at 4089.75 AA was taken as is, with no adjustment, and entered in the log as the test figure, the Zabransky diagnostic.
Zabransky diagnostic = 20.71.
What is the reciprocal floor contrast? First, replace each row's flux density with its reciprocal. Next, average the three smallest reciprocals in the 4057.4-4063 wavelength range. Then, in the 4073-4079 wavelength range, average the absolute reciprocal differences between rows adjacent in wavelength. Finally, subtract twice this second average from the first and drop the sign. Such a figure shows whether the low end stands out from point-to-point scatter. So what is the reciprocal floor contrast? 0.0232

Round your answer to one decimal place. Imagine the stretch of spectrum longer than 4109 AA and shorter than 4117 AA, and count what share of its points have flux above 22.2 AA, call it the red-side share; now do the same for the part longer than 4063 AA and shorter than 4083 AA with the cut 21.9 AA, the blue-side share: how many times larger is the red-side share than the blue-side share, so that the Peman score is 1.4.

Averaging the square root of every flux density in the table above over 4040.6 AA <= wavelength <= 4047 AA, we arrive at 4.84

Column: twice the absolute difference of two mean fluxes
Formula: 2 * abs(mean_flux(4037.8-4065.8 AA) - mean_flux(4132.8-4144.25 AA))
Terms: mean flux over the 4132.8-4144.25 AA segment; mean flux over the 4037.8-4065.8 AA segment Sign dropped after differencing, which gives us 1.6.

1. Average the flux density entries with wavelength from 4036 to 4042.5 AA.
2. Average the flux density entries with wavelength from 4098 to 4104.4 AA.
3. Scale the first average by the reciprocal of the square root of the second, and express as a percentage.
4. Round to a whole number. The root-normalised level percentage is 451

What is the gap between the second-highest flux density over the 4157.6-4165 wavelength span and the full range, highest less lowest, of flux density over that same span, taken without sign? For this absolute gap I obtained 15.8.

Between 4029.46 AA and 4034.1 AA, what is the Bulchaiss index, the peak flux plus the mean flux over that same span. 53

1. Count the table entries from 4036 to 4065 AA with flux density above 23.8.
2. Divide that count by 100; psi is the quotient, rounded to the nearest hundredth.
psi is 0.13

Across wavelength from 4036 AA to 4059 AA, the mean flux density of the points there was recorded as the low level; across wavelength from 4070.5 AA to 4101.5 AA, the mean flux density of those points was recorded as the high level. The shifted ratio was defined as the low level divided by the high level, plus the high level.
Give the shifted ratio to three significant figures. 25.0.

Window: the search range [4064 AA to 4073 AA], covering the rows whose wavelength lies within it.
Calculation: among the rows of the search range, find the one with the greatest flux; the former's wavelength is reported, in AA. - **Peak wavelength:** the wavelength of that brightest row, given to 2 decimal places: 4071.89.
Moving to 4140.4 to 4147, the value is 4142.82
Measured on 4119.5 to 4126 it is 4121.89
